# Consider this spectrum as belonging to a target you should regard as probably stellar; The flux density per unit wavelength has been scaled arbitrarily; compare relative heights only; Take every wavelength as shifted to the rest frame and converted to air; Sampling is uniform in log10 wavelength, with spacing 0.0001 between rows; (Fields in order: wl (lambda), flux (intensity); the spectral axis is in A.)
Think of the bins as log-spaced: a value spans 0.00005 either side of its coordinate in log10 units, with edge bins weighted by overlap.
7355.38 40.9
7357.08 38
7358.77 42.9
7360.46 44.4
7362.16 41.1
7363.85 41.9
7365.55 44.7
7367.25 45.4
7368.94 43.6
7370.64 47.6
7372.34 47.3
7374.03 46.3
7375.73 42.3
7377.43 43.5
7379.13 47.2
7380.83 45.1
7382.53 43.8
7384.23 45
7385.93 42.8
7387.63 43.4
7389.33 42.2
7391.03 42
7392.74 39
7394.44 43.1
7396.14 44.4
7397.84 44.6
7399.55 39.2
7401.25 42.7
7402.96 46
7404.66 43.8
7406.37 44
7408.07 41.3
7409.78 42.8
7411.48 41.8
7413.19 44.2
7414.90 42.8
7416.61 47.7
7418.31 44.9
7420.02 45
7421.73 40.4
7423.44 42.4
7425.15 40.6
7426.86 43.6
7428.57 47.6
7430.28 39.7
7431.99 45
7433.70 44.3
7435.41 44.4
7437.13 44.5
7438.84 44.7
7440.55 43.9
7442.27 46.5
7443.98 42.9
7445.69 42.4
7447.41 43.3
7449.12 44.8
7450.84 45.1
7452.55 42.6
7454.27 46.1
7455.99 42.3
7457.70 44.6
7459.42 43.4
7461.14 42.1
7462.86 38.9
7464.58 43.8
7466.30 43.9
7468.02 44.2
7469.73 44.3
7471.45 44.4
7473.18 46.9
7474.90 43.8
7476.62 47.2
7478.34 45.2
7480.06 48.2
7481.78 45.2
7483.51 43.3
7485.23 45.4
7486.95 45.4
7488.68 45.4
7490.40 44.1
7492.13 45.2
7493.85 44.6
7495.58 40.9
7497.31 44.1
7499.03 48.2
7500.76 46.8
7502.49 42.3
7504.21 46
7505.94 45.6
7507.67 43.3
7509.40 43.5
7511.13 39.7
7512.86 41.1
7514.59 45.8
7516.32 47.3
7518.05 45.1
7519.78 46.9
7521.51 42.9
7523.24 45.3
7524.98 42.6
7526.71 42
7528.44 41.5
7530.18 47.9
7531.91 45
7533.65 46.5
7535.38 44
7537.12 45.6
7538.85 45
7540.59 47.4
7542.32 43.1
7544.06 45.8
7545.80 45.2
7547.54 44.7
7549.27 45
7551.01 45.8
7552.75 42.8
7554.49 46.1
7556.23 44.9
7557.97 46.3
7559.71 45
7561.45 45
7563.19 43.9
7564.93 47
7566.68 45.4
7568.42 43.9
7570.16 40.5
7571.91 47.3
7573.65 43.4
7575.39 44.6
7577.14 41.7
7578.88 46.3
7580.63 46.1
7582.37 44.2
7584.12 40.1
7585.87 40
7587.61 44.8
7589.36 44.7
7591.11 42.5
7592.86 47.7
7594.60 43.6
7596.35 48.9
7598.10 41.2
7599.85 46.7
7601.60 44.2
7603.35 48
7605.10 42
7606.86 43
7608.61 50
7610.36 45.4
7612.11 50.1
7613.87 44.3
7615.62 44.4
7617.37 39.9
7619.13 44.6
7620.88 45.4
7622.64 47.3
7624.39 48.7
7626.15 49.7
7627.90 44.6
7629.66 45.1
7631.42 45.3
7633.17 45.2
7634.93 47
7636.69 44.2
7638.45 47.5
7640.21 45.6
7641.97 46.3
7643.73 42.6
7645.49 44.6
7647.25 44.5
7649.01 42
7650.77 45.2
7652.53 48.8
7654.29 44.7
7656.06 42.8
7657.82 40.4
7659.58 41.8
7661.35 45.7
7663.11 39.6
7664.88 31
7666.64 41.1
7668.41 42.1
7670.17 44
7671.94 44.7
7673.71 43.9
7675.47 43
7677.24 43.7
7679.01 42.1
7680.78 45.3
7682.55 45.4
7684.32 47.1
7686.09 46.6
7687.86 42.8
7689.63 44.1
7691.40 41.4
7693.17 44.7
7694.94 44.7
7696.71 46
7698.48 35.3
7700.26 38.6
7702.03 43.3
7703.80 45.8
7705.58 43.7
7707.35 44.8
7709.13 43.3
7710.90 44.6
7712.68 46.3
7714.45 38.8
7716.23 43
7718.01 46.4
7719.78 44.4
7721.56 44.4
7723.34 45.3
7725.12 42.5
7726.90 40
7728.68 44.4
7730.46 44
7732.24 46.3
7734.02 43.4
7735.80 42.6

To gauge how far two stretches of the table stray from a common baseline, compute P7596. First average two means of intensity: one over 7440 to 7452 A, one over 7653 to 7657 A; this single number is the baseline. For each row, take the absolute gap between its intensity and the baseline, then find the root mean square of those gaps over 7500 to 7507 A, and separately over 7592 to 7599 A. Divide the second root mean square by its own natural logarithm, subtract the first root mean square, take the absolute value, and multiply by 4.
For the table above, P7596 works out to 3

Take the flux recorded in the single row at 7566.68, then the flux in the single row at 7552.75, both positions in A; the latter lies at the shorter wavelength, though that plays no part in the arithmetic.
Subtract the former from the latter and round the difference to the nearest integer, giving -3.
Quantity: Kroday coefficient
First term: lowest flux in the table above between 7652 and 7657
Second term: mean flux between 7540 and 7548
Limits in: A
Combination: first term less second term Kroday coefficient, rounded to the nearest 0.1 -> -2.4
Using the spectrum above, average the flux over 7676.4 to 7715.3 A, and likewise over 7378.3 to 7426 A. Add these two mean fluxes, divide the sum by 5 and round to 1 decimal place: 17.4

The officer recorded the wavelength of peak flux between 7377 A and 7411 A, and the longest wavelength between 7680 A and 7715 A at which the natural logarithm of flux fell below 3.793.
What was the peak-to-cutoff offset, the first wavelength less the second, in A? -335.3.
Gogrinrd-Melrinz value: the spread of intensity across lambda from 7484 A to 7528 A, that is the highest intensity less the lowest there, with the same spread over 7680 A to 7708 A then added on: 20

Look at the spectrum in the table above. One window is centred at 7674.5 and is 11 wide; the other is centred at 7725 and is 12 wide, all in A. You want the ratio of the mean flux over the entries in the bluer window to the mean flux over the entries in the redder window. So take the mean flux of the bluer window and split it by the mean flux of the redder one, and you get 1.00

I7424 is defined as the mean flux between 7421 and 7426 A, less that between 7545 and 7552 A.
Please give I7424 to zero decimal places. -4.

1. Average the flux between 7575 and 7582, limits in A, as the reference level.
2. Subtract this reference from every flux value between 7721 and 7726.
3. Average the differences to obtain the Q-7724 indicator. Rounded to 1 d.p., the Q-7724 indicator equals -0.6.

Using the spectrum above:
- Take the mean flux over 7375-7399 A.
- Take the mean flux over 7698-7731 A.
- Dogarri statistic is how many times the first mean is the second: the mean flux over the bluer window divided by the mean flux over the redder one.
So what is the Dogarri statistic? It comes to 1.01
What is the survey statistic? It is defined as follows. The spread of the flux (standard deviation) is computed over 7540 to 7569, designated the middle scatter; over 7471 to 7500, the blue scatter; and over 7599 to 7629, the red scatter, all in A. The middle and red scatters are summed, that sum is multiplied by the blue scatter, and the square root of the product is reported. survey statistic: 2.7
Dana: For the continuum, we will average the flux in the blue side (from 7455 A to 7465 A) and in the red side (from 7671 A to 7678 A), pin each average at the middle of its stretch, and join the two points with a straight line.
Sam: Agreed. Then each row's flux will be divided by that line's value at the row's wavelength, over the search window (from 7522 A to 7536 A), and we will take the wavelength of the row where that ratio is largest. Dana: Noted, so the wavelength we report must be 7530.18 A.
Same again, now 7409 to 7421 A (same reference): 7416.61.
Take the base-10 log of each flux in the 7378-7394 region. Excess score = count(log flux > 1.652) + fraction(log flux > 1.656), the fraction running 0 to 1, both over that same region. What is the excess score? 3.1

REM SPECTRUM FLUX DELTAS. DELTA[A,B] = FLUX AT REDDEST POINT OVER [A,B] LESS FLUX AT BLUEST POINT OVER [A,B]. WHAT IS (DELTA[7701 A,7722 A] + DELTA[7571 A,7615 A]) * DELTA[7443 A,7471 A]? -2.7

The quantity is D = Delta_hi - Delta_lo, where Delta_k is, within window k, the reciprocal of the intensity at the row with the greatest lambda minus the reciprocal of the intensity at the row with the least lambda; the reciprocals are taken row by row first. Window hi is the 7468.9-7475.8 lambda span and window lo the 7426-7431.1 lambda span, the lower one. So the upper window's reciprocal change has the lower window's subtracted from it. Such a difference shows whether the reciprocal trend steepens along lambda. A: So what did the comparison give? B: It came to -0.0020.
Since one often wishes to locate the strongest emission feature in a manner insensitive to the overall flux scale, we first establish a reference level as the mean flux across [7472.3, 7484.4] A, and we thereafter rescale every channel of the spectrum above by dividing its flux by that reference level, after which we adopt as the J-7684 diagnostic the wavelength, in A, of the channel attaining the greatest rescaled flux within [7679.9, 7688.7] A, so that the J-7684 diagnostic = 7684.32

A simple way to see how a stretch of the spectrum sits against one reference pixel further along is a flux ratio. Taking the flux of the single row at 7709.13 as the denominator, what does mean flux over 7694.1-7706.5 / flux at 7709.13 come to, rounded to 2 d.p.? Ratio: 0.98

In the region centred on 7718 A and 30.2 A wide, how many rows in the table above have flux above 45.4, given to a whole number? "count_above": 4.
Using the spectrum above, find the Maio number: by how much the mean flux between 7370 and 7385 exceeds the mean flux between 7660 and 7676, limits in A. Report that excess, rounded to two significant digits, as 3.7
